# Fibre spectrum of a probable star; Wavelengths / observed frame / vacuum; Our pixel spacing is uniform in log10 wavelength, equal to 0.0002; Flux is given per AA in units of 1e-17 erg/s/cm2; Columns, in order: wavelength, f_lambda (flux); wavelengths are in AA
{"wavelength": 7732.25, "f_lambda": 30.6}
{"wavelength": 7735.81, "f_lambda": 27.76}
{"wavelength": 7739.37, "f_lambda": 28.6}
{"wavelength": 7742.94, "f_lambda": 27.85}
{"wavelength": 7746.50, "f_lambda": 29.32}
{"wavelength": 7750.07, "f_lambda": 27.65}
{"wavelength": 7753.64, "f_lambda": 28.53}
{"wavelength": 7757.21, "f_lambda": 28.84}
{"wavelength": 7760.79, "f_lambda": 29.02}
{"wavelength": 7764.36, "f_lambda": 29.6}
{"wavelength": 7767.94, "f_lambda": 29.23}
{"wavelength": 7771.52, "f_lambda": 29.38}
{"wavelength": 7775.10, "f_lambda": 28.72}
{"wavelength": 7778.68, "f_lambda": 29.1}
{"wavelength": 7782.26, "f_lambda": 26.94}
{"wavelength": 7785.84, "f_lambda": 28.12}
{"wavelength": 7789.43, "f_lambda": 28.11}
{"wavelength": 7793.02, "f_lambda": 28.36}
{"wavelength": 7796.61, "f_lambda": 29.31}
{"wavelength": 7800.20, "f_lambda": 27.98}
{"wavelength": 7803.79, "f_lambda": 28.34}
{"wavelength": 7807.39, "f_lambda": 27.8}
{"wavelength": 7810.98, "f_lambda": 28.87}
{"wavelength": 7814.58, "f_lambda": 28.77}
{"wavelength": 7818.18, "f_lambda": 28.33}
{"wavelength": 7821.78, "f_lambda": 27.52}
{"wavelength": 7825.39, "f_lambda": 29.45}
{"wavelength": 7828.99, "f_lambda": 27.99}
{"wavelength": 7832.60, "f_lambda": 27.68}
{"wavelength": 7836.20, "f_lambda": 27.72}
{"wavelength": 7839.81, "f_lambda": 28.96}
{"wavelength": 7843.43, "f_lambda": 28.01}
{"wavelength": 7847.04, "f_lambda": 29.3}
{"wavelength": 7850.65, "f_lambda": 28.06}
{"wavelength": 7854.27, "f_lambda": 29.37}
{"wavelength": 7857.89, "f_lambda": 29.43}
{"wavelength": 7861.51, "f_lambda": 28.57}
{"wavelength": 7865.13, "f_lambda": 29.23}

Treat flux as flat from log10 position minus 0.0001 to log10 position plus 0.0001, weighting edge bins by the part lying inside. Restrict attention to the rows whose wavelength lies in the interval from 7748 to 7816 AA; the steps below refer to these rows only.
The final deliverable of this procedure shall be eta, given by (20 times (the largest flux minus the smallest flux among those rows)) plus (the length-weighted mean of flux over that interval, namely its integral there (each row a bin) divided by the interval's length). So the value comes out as 82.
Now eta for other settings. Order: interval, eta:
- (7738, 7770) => 68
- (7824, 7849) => 64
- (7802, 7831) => 67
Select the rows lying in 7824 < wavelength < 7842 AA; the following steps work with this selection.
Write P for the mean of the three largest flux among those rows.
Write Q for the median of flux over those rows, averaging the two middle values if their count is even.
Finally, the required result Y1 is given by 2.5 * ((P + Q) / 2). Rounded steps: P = 28.8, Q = 28.0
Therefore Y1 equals 71.0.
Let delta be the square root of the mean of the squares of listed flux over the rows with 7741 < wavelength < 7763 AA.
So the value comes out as 28.5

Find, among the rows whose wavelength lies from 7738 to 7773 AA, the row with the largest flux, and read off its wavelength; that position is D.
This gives 7764.36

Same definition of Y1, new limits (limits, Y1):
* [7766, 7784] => 72.9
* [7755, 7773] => 73.3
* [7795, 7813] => 71.5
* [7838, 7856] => 72.7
